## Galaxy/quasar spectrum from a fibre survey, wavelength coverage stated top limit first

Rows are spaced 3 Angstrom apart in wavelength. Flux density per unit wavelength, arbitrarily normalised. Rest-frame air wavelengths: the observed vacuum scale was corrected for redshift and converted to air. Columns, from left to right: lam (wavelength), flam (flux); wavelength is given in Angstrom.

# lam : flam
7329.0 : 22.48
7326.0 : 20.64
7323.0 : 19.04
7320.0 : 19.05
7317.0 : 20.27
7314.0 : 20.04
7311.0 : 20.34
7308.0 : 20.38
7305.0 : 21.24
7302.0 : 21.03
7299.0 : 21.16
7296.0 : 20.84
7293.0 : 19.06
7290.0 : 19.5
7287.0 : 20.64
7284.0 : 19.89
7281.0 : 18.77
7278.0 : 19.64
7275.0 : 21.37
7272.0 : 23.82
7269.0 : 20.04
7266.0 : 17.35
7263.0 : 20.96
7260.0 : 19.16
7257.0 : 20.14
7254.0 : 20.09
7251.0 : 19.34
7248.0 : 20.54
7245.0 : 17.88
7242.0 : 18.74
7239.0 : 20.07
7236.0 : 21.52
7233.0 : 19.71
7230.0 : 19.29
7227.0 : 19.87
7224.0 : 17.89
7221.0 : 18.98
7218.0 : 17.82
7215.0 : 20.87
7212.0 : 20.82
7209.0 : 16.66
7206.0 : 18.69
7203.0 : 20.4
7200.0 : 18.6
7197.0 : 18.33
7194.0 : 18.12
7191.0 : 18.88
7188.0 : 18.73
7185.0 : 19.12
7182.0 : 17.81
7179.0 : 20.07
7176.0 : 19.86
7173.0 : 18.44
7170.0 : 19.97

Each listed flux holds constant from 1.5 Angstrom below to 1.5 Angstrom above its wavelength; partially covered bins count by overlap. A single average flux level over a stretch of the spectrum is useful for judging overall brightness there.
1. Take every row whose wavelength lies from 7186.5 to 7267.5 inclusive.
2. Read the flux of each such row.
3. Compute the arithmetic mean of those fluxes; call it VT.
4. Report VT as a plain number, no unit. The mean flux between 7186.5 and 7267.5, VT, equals 19.2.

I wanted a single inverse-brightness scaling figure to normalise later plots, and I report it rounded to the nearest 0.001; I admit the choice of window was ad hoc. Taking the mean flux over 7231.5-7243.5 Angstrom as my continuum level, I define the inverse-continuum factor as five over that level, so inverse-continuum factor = 0.250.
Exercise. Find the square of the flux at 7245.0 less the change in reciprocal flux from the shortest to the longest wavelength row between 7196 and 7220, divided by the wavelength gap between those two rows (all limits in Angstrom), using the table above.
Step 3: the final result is 320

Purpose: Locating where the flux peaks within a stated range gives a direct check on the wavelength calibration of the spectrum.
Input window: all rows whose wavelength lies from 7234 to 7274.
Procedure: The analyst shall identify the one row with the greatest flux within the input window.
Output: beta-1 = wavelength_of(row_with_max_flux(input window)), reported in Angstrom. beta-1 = 7272.0 Angstrom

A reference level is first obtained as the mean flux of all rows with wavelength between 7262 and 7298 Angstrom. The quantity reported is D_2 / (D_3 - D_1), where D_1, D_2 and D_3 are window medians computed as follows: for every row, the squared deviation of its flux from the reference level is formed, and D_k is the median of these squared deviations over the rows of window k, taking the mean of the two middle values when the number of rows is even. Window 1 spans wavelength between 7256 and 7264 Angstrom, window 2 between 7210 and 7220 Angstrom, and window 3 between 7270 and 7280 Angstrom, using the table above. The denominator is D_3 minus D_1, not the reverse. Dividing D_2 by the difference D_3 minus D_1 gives 0.6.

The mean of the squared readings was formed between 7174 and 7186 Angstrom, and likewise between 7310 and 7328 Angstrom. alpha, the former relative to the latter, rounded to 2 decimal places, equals 0.93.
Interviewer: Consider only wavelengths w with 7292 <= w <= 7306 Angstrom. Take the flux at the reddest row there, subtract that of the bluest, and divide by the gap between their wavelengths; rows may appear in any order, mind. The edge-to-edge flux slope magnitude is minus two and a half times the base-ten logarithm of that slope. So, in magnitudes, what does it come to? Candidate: 1.9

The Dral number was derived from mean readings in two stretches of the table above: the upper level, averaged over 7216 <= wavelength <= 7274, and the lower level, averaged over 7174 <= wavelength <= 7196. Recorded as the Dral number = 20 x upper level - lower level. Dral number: 374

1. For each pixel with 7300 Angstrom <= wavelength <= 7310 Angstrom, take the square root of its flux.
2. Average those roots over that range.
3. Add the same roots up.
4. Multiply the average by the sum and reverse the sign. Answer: -63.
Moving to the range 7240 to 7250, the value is -57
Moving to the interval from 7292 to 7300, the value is -61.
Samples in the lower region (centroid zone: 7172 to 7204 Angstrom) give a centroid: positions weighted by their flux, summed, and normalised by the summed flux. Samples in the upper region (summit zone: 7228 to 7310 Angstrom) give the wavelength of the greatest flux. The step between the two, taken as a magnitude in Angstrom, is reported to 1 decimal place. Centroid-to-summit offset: 84.0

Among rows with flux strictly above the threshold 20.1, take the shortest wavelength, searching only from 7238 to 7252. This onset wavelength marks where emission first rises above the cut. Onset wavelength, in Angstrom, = 7248.0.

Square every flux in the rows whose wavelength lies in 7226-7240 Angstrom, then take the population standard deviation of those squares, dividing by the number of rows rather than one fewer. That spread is 31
